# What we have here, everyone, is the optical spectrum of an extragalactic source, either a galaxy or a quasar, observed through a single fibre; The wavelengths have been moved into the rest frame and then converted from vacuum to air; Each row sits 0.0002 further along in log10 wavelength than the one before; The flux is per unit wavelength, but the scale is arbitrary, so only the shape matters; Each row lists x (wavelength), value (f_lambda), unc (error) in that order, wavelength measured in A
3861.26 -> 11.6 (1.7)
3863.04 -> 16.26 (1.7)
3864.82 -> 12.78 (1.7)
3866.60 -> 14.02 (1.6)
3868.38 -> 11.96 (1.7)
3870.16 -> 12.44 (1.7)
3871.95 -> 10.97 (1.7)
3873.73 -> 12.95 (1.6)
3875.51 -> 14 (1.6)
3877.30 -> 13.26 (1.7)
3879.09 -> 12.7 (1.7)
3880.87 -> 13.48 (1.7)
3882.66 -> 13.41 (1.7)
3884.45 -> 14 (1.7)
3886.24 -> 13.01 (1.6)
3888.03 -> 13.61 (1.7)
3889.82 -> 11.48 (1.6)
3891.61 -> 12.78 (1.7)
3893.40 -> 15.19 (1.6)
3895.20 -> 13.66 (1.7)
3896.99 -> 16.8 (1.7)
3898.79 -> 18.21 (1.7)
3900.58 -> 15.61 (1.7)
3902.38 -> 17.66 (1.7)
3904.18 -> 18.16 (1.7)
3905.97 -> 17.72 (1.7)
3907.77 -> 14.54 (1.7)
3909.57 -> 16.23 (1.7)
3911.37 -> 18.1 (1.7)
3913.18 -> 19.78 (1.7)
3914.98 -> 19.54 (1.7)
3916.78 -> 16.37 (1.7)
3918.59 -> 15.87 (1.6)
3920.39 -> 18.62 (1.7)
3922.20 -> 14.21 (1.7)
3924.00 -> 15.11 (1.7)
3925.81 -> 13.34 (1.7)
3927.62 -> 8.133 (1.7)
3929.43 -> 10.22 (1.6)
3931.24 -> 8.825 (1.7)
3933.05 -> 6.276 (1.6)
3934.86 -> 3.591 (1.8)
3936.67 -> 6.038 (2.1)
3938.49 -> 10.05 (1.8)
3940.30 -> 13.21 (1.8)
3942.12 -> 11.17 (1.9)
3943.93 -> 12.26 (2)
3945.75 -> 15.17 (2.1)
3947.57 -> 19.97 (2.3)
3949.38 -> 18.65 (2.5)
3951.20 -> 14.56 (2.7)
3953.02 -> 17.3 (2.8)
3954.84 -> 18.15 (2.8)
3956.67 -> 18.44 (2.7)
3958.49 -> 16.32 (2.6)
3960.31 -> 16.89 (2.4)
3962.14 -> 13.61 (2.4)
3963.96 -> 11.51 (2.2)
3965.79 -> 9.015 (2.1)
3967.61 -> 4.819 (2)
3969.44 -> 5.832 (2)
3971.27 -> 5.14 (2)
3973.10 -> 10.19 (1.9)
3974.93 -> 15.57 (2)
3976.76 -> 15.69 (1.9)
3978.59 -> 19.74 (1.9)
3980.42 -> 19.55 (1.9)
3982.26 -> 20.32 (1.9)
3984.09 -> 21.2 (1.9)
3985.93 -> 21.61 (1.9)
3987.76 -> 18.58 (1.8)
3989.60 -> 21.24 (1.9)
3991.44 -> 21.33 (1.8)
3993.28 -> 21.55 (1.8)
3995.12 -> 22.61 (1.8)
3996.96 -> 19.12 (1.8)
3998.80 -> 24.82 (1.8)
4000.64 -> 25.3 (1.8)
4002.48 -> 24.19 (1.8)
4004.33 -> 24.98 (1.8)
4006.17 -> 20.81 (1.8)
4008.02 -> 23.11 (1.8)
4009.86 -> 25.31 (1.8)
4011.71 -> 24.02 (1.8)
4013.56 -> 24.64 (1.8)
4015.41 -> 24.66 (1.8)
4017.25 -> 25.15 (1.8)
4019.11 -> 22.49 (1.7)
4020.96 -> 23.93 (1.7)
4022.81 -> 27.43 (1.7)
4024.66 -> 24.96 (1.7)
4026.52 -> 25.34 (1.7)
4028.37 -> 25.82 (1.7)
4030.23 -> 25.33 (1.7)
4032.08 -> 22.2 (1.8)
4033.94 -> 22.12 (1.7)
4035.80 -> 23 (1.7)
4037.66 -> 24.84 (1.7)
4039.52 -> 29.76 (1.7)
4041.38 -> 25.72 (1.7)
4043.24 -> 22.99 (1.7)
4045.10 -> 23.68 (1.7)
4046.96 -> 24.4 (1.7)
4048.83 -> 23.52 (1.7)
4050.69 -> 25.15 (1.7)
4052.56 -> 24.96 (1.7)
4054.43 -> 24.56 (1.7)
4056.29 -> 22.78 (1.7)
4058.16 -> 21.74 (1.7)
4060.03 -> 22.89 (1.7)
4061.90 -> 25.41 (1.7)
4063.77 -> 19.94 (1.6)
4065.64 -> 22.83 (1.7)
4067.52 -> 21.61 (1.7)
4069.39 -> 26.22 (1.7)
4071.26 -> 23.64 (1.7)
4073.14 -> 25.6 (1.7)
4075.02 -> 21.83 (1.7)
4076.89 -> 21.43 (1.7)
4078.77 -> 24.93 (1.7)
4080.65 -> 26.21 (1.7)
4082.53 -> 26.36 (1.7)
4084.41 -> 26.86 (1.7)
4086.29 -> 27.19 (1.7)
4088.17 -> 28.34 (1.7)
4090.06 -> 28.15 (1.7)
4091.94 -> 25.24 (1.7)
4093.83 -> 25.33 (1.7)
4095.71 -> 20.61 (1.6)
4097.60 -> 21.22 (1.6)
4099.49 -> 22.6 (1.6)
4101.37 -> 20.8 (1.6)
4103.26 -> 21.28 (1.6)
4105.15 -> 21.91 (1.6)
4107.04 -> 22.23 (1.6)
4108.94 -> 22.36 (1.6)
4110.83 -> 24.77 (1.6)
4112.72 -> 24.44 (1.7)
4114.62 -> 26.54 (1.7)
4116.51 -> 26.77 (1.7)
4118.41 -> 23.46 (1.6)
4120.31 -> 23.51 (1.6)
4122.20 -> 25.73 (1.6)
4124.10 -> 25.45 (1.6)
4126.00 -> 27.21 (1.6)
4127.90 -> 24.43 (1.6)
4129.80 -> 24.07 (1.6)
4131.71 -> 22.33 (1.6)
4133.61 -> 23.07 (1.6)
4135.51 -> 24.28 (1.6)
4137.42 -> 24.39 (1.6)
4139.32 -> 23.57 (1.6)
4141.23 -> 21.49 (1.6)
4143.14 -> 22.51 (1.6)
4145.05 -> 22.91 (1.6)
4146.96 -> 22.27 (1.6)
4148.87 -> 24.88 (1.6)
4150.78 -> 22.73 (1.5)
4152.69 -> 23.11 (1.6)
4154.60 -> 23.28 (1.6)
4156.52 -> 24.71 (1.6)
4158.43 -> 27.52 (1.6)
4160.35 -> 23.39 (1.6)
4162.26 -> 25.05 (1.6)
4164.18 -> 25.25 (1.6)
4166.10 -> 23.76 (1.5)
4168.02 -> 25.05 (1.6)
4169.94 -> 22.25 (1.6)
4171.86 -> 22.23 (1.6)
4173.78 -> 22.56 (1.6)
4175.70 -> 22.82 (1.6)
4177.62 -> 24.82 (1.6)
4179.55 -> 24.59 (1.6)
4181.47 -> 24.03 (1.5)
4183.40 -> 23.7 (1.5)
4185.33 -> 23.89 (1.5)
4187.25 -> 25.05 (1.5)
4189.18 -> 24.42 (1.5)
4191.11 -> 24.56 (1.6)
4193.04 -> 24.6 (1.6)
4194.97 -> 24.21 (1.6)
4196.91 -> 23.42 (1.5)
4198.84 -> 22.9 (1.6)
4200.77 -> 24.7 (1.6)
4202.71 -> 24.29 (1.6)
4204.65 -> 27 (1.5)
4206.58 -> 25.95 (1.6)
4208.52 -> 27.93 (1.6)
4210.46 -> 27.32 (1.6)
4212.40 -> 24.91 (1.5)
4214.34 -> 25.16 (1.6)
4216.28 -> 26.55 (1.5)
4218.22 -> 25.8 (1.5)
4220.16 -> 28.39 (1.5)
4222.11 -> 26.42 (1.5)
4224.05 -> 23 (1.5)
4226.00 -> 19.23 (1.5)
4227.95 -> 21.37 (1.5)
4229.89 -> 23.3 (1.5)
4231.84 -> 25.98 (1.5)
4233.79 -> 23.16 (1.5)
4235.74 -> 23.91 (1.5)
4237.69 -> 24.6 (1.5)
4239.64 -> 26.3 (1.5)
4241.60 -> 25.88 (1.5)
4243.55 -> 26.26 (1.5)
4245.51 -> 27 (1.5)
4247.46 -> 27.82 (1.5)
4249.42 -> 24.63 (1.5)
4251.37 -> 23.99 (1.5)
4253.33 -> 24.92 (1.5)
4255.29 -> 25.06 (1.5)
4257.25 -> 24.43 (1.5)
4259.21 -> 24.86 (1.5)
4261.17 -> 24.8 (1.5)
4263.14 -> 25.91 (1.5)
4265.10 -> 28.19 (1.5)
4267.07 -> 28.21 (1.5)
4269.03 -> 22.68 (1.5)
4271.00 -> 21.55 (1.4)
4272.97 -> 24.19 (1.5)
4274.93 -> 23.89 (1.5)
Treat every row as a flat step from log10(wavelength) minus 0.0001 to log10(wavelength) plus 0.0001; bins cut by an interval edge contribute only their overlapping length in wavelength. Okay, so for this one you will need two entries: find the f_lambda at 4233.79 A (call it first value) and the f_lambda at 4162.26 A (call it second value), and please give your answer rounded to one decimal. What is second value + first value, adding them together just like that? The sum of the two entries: 48.2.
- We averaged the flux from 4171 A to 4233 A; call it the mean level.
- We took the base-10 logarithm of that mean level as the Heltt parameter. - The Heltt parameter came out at 1.39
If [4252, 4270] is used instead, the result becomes 1.41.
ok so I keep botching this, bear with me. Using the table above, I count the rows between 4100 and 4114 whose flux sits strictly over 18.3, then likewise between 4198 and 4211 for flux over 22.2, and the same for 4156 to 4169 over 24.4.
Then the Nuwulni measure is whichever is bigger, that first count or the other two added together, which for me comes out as 12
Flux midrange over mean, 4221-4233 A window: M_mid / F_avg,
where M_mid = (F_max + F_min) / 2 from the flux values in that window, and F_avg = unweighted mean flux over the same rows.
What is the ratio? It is 0.98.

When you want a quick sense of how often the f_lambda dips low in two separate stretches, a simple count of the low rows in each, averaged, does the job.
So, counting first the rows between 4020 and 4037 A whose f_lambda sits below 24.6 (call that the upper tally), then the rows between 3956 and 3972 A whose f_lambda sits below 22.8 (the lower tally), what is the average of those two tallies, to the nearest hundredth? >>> 6.50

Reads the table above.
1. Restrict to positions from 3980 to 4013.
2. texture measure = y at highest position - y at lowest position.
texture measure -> 4.5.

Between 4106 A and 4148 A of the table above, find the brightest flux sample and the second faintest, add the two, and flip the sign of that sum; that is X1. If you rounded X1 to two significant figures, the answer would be -49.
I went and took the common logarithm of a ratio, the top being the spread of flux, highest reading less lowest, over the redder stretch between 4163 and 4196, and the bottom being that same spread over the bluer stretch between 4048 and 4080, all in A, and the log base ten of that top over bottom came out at -0.32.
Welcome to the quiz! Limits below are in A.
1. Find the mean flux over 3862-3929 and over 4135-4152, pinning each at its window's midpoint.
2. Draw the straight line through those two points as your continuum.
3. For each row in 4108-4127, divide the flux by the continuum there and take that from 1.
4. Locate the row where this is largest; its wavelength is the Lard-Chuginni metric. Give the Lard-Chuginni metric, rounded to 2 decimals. 4108.94 A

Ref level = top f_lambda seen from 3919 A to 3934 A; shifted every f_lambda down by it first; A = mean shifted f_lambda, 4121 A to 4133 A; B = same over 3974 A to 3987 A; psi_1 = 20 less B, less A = 13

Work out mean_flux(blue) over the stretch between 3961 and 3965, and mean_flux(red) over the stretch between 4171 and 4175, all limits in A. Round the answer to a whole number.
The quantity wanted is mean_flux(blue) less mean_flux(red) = -10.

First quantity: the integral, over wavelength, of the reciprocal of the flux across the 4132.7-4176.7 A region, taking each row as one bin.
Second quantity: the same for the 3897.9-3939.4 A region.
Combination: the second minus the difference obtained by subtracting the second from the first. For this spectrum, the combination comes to 5.4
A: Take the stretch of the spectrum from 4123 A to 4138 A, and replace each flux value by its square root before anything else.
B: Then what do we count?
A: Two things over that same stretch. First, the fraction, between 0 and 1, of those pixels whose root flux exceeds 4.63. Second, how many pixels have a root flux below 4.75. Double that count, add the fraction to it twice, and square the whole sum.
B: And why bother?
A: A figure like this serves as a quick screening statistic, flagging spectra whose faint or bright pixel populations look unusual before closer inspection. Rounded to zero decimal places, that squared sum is 16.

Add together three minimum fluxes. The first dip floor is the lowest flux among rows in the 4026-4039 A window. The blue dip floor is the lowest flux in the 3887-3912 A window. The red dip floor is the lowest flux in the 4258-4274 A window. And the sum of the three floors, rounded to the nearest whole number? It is 55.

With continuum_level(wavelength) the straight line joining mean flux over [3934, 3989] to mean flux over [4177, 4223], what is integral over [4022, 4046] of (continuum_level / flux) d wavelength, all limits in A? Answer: 17.1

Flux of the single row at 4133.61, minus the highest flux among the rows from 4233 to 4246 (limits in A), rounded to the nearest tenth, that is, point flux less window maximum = -3.9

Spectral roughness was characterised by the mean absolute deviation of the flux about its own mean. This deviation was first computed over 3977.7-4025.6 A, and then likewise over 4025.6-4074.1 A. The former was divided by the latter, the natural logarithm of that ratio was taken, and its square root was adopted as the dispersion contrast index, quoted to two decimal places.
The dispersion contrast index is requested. 0.51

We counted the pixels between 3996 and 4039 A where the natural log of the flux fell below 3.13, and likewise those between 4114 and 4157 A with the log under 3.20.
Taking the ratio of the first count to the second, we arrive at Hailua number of 0.31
